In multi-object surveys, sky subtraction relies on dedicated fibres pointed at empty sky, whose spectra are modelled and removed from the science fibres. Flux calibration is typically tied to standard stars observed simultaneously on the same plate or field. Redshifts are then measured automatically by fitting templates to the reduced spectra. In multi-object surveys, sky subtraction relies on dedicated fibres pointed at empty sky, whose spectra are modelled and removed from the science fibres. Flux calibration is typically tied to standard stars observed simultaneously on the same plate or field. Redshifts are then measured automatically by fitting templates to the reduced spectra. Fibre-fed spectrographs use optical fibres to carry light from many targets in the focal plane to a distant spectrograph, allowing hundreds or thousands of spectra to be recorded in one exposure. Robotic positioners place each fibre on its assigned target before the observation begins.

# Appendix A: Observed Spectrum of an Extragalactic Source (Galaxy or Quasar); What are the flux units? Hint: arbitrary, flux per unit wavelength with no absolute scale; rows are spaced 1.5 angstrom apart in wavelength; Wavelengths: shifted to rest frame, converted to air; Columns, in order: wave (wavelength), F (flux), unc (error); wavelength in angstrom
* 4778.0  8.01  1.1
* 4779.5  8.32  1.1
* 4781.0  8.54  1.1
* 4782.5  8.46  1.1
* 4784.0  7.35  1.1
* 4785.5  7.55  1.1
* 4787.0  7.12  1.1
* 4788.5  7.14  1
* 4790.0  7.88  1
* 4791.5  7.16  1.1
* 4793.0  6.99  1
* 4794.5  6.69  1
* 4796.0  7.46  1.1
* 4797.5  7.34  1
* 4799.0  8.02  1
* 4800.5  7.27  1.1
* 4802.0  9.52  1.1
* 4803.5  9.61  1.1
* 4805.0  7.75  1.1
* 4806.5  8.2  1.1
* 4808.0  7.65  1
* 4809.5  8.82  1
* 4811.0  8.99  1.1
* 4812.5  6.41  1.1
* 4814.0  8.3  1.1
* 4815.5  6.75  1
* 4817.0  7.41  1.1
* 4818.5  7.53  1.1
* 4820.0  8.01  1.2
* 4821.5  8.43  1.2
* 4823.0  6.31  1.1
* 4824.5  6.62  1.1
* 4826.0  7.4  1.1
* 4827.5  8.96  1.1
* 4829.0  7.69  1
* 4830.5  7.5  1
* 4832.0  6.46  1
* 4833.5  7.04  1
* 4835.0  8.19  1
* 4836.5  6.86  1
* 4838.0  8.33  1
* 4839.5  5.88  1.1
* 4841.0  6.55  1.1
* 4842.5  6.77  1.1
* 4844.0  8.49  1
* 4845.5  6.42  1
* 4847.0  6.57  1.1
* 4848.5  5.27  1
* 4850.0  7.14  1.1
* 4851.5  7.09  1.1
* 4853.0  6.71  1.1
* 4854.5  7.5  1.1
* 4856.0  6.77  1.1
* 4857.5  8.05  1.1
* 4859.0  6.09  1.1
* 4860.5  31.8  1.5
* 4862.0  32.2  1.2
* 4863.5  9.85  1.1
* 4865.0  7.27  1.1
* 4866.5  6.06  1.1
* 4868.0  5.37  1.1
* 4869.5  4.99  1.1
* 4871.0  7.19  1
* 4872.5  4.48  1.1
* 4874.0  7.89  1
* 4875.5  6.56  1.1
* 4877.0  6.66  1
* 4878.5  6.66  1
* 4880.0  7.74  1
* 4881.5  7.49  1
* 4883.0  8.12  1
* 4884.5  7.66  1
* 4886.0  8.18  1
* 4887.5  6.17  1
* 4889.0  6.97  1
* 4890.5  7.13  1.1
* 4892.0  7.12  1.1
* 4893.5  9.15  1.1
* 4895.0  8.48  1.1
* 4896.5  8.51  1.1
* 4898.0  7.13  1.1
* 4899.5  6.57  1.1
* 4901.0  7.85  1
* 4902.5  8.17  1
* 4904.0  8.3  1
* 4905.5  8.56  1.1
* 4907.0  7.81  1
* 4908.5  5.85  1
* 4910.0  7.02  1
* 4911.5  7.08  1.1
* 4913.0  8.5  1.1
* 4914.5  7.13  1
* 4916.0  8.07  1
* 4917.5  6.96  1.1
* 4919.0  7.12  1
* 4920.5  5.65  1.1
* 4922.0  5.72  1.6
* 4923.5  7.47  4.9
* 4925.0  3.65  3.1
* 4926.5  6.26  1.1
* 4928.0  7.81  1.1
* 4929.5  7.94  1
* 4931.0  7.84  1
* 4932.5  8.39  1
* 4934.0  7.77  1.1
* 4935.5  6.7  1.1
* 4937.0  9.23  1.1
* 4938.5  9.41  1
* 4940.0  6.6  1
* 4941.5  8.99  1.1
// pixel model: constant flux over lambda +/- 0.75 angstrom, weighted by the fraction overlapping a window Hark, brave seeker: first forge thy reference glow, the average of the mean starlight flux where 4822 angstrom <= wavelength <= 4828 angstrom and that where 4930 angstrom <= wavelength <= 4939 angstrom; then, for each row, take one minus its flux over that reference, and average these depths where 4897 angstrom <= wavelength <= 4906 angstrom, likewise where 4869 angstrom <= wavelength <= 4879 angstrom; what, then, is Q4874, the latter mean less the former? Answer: 0.18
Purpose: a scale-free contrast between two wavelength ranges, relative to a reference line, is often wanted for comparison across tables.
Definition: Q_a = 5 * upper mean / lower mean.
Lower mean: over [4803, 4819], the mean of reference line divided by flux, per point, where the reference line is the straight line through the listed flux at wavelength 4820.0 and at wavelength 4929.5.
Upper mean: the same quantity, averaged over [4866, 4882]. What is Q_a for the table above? 6.2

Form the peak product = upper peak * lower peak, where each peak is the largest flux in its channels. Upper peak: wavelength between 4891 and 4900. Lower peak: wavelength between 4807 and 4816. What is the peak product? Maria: 82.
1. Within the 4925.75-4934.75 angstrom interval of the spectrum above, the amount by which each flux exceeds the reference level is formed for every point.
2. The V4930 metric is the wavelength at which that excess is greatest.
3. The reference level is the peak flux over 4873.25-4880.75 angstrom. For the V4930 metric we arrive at 4932.5 angstrom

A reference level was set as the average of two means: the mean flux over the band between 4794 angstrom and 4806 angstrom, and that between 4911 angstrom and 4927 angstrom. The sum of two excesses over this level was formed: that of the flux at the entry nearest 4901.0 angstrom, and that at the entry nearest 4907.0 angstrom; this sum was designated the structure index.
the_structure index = 1.0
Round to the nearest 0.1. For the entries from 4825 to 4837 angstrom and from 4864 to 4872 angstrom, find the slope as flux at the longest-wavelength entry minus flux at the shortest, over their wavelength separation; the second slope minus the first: 0.0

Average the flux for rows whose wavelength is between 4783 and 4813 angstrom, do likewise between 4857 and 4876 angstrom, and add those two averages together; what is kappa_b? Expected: 18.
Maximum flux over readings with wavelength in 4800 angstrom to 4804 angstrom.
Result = 9.61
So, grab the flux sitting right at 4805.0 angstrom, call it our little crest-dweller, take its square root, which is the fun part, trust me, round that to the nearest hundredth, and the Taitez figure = 2.78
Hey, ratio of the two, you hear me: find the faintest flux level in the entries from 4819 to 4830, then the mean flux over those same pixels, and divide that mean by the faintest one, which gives 1.21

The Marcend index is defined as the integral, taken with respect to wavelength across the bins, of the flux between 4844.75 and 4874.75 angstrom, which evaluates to 277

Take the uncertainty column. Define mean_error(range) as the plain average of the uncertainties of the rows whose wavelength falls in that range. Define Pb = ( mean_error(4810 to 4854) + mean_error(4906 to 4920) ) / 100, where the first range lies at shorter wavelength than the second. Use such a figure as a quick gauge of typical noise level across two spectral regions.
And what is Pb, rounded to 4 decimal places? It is 0.0210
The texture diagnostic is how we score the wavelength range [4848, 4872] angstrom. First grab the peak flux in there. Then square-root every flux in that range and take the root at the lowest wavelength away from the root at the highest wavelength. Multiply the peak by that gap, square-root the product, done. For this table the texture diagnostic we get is 3.5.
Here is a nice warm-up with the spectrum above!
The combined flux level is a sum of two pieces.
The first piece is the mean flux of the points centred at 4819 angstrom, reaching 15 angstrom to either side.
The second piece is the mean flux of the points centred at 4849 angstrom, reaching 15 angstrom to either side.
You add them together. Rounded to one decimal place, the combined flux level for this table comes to 17.2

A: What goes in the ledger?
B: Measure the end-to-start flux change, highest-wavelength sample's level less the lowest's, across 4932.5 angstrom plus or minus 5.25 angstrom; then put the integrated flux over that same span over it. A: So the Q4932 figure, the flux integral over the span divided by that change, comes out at 59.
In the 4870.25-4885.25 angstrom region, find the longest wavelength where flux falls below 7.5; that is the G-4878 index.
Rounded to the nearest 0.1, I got 4881.5 angstrom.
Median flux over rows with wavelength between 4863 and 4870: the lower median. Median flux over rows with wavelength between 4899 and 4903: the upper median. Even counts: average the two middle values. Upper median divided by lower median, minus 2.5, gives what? -1.20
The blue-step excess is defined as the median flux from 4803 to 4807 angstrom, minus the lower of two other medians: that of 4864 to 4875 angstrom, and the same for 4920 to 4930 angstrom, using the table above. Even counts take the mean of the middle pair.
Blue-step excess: 2.1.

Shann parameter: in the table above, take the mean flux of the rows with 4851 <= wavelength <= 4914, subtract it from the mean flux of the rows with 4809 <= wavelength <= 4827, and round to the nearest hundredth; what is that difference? -0.86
